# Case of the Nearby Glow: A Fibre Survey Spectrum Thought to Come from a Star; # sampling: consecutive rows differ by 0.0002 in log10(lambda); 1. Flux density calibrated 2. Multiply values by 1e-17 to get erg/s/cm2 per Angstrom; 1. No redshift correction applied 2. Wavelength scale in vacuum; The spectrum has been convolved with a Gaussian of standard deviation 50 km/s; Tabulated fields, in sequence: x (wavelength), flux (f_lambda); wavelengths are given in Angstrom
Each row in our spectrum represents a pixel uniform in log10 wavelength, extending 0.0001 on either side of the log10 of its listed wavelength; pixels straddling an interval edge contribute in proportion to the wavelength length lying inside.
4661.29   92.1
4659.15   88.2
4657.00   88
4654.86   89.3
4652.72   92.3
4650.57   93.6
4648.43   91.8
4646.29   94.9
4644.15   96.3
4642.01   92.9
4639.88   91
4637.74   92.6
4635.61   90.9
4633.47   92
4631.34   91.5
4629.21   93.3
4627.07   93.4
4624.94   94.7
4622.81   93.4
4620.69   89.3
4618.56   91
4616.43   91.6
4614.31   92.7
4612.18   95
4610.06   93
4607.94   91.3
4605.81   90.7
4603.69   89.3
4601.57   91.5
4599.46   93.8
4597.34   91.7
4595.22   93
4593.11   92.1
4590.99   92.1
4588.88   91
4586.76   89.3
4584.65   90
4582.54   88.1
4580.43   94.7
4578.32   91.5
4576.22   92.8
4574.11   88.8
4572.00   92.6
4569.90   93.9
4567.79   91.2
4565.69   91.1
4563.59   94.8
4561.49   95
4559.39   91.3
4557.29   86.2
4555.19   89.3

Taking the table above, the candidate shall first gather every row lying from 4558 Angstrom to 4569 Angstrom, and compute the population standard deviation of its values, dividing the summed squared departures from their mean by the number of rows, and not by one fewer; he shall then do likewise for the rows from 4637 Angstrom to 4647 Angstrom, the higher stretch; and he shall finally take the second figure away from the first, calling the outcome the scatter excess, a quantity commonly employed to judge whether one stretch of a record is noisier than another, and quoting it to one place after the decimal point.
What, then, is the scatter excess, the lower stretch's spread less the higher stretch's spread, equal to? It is 0.0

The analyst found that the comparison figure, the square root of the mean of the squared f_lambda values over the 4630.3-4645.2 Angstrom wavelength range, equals 92.5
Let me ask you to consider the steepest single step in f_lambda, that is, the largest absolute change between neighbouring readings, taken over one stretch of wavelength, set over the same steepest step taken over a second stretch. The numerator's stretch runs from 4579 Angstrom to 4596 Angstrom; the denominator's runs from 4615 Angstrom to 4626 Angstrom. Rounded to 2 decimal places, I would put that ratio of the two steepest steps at 1.61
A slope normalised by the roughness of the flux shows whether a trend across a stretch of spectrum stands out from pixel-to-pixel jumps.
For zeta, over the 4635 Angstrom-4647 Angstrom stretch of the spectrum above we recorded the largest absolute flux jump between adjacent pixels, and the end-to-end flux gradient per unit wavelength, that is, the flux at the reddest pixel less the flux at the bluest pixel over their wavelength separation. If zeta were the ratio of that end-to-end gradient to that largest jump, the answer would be 0.11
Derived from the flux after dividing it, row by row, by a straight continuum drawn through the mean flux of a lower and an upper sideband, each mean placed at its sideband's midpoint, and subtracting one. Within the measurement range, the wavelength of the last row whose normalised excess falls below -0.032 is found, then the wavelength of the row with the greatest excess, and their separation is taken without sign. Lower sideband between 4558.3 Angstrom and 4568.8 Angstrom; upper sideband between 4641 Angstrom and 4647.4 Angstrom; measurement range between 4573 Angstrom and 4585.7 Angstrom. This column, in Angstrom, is 4.2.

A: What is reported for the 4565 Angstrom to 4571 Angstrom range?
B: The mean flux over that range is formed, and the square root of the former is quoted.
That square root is 9.60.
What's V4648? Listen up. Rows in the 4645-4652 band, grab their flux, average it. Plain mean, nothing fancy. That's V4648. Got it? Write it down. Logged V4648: 93.4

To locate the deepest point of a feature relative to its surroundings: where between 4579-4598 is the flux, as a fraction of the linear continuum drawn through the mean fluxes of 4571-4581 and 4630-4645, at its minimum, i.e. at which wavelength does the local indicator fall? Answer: 4582.54 Angstrom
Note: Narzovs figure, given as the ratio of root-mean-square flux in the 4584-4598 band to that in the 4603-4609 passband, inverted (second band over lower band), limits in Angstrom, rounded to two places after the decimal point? 0.99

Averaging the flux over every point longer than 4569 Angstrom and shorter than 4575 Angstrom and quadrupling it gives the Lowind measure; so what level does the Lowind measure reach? 367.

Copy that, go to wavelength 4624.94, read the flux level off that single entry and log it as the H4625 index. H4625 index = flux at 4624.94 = 94.7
